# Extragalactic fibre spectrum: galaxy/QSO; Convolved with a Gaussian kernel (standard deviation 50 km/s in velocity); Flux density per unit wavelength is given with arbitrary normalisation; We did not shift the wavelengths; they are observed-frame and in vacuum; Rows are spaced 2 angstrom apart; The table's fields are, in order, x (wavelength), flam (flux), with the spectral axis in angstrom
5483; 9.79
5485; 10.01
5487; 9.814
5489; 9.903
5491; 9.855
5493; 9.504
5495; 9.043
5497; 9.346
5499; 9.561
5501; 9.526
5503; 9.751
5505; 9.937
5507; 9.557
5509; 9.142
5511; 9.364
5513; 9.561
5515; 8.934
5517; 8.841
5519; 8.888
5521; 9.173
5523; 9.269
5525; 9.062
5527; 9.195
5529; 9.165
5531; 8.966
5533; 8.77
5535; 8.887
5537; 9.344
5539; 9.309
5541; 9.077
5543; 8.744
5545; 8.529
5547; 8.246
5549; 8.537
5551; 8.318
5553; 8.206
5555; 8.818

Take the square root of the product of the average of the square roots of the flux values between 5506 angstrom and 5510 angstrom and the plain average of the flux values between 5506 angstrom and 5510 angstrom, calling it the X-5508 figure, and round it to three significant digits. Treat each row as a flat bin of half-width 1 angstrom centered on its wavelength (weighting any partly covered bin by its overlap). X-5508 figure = 5.35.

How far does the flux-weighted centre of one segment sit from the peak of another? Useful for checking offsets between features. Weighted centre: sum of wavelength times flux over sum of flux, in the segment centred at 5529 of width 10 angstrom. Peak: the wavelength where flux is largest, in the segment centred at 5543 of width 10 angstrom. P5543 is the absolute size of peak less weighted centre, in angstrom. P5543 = 10.0 angstrom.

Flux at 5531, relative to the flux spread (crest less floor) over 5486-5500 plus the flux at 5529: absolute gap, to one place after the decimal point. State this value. 1.1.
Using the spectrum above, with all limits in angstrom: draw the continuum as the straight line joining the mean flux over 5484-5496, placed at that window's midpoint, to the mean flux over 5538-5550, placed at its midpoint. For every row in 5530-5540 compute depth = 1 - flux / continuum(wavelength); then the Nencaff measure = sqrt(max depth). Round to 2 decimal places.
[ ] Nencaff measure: 0.14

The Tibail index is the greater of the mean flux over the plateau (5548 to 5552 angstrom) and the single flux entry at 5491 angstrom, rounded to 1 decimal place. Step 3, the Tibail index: 9.9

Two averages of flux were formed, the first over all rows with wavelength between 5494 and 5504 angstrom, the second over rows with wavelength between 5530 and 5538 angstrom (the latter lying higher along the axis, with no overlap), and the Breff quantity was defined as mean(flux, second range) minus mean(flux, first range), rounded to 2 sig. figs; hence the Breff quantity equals -0.45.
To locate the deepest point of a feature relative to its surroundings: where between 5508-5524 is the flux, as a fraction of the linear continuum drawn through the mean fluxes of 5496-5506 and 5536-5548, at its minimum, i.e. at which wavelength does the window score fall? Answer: 5517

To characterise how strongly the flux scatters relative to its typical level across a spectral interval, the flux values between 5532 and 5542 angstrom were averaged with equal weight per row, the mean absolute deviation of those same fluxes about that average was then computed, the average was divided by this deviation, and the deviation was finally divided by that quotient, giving 0.0044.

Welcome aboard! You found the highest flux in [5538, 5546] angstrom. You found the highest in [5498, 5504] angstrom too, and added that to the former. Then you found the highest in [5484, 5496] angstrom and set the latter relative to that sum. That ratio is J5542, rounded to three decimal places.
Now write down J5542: 0.525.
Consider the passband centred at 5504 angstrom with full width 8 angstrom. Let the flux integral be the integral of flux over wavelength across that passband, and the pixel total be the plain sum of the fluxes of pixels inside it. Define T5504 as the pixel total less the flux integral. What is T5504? -38.8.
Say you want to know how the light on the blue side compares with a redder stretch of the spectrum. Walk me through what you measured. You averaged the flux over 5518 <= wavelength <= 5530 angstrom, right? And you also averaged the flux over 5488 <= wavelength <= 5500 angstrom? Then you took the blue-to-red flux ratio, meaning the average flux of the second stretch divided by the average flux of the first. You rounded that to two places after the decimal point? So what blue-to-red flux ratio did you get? 1.04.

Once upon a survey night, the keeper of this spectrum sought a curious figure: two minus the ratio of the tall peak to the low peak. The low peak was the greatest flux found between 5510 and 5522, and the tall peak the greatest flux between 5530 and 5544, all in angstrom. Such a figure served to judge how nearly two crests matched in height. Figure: 1.02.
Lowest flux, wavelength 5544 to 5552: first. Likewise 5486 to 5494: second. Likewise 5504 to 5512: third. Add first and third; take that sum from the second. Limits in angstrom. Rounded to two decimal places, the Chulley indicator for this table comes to -7.88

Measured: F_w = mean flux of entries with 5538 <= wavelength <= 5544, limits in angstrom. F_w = 9.04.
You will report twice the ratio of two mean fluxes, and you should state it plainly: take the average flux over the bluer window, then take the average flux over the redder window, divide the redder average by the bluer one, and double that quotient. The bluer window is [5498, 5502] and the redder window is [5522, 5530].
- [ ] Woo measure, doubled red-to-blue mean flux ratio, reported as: 1.92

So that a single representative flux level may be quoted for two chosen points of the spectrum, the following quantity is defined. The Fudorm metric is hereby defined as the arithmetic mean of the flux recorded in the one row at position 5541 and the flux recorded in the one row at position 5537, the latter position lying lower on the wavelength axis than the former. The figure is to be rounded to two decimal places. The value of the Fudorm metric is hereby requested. 9.21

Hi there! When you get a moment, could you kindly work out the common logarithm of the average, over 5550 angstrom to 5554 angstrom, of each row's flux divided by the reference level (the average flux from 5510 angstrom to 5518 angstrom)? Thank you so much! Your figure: -0.046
